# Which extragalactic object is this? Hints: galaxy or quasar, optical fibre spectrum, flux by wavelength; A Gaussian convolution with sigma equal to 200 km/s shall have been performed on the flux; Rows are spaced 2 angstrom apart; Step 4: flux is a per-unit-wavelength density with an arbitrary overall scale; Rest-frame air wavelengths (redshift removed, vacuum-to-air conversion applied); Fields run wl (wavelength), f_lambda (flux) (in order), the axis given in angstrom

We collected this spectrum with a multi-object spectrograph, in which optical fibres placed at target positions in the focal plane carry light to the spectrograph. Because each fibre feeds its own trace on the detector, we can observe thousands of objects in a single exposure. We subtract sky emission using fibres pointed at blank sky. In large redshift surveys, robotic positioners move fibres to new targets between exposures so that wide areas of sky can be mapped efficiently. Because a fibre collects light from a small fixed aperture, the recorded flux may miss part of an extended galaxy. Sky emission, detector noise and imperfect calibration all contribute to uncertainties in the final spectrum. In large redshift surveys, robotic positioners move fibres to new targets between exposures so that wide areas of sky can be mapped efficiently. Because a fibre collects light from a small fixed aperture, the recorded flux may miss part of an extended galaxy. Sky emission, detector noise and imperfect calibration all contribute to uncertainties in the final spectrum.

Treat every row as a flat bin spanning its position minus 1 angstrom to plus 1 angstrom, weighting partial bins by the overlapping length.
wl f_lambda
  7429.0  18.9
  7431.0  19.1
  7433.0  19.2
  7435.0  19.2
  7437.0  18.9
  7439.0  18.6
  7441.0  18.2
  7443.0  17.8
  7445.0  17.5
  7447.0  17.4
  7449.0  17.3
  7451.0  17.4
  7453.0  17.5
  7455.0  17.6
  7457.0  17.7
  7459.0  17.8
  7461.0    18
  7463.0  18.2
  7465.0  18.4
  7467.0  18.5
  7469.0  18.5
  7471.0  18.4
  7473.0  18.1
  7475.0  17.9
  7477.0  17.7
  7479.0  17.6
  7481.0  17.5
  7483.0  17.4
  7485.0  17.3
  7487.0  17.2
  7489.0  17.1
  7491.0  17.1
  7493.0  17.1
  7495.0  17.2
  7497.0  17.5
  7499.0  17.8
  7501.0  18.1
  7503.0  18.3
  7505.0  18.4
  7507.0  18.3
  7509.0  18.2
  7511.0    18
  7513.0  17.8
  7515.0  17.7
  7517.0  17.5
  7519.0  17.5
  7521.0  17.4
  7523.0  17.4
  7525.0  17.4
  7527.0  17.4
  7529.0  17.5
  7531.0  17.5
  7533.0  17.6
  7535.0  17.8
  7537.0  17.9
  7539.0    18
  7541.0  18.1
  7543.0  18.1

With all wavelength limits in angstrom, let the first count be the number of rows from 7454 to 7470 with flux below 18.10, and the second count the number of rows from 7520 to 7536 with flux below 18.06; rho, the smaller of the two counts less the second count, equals -4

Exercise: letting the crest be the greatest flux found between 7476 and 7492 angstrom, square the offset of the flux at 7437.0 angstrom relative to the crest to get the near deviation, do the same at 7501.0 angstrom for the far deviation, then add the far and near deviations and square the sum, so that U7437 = 2.56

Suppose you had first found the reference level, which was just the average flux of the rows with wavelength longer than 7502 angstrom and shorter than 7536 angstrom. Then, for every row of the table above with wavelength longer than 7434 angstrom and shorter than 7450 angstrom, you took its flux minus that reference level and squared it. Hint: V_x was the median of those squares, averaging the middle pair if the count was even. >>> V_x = 0.203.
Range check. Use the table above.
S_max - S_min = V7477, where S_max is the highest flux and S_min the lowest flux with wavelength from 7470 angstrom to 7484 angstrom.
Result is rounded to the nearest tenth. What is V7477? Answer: 1.0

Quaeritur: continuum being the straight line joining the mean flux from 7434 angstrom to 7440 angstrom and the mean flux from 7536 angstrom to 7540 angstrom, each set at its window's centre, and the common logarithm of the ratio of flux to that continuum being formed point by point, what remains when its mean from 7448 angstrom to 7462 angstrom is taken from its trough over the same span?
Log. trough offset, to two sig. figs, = -0.0091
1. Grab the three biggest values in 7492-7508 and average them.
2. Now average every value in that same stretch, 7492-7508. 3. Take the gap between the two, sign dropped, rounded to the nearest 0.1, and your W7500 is 0.5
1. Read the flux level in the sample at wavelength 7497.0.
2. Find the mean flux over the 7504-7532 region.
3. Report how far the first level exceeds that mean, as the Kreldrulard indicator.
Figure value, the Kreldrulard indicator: -0.2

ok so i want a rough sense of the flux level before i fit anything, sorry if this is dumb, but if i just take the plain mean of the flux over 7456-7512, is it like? 17.8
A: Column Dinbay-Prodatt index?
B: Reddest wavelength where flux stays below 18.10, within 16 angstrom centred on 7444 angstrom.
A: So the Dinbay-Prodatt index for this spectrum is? 7451.0 angstrom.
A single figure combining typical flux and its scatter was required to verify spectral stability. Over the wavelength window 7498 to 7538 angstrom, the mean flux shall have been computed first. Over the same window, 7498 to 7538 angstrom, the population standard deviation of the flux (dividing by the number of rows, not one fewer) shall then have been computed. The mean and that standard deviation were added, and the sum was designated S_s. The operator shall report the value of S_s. 18.1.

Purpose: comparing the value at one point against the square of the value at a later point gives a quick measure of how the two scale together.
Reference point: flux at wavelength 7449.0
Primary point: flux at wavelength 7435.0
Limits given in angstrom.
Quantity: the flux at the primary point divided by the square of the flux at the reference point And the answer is 0.0642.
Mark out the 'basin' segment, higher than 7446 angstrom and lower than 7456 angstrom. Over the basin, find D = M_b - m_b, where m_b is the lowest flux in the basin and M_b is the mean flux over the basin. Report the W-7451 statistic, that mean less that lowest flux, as 0.14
